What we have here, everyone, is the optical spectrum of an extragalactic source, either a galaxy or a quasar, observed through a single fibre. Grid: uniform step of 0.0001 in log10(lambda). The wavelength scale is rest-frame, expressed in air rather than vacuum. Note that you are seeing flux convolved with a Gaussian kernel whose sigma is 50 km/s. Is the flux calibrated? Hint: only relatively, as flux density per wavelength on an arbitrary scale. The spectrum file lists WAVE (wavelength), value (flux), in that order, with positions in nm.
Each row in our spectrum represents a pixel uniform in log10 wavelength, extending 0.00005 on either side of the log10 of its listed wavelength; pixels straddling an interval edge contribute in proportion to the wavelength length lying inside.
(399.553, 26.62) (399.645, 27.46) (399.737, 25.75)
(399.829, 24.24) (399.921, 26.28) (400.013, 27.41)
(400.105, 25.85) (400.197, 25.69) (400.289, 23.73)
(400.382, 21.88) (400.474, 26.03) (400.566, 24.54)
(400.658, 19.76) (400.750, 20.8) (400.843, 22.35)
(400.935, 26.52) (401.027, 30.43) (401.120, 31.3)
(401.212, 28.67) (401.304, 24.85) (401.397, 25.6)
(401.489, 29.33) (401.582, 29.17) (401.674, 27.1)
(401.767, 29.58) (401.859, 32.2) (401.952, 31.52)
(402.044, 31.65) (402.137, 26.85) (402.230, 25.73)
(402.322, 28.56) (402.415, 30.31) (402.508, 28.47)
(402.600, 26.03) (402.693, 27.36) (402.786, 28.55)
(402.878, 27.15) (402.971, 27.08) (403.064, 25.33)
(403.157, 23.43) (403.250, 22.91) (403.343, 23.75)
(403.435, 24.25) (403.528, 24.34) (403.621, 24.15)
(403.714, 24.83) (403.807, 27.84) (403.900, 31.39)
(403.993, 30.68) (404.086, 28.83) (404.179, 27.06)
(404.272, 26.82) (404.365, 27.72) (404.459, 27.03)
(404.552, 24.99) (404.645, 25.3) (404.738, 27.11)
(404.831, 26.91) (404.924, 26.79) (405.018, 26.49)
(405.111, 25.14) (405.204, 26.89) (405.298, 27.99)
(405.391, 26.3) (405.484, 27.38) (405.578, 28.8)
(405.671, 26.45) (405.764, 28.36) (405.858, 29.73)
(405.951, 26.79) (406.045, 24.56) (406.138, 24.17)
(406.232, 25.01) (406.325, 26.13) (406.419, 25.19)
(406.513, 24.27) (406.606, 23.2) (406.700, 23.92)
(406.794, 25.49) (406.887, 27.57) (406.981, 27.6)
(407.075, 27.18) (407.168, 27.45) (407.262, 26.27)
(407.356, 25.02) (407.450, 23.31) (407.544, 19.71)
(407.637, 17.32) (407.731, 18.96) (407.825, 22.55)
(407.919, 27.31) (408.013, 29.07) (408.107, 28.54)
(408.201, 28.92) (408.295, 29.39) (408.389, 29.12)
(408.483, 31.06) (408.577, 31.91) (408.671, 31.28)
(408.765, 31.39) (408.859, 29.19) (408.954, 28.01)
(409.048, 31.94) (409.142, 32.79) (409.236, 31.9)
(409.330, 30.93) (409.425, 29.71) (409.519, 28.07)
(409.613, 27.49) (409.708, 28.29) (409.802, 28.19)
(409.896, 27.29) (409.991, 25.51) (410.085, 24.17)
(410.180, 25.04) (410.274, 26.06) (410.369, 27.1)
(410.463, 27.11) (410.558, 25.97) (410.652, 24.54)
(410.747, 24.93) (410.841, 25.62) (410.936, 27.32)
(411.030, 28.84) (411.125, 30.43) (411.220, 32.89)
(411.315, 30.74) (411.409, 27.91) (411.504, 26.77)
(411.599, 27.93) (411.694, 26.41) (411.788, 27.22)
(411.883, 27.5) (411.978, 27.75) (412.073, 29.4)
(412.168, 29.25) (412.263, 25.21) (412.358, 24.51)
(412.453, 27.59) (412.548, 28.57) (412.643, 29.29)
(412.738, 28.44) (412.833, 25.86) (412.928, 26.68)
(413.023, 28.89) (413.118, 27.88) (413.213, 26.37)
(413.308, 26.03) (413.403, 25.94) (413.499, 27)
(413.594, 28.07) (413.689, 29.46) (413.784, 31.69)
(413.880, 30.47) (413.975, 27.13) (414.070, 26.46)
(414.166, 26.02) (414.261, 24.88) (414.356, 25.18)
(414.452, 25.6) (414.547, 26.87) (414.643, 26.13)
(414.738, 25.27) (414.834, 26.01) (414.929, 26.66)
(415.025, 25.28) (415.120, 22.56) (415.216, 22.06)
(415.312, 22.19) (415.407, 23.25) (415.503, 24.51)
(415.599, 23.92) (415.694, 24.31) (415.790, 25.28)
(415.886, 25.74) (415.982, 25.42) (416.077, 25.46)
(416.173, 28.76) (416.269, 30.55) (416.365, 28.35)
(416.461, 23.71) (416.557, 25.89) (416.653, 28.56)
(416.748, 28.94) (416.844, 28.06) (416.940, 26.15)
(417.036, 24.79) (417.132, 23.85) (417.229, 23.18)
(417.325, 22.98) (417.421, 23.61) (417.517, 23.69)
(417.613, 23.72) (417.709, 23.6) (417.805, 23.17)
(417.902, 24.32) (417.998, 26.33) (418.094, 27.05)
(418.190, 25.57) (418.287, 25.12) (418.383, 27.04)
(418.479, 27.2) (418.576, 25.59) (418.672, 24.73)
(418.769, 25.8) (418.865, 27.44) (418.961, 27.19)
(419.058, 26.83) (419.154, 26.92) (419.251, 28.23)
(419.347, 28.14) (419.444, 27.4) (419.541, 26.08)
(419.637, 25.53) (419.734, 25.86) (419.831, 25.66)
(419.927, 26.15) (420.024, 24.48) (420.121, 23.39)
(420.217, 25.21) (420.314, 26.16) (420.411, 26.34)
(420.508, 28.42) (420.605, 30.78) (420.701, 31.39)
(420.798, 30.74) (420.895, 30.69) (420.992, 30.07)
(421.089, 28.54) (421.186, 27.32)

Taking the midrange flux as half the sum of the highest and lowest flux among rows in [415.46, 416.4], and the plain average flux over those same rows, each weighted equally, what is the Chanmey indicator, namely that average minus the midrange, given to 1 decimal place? -1.0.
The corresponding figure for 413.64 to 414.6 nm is -0.9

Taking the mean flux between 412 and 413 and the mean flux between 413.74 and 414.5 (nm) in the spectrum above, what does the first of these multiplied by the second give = 747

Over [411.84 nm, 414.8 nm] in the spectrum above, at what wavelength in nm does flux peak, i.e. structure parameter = 413.784 nm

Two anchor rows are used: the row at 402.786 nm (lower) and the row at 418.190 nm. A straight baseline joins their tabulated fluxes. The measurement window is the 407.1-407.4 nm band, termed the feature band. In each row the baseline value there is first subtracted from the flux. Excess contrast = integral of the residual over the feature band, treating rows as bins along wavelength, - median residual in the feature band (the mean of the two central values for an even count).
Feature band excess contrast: 1.01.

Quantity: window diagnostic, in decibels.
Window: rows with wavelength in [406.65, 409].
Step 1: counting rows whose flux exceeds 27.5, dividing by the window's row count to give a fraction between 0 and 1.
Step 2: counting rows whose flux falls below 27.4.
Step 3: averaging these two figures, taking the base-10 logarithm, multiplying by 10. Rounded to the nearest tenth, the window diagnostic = 7.6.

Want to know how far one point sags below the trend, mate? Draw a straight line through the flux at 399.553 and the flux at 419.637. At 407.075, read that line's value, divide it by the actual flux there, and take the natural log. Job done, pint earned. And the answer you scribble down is -0.036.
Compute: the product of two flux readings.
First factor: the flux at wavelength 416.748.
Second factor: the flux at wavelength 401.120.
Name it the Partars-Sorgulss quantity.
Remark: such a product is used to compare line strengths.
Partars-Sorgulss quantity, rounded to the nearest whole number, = 906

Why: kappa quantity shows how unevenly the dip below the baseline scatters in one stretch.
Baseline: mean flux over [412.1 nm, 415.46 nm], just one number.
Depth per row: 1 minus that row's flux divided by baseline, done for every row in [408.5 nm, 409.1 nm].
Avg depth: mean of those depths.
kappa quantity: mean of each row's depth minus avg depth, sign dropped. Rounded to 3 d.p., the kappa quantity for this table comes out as 0.051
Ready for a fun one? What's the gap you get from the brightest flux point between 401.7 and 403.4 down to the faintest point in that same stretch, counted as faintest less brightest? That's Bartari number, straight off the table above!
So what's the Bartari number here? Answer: -9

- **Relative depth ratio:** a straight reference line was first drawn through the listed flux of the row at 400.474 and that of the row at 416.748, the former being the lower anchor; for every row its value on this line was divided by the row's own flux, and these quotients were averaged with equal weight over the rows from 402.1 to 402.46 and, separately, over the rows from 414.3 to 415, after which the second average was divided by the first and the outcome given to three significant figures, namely 1.16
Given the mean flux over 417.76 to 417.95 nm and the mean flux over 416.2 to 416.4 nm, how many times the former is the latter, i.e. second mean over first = 1.24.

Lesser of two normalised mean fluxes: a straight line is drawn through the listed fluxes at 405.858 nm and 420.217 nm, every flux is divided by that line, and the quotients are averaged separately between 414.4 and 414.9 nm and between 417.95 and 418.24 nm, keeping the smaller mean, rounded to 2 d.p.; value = 0.96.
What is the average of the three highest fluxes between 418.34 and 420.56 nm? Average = 28.3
